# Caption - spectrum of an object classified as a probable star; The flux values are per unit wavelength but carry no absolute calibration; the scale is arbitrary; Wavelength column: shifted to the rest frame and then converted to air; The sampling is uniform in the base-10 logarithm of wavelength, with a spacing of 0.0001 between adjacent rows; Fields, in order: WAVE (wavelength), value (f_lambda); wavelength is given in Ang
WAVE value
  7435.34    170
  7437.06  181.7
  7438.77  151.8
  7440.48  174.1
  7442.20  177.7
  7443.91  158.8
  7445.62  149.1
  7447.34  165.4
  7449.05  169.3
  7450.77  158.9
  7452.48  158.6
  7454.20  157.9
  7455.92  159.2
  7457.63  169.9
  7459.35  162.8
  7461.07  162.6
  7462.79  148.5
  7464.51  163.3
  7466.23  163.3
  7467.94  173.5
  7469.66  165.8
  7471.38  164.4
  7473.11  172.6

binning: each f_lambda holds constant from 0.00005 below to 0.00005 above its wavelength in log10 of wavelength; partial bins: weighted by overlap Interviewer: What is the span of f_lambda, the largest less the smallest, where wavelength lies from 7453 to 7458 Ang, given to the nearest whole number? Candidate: 12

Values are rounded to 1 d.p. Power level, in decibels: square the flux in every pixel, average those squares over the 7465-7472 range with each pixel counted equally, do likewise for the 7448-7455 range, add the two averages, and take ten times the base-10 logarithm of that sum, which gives 47.3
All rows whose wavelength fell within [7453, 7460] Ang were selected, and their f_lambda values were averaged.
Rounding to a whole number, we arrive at 162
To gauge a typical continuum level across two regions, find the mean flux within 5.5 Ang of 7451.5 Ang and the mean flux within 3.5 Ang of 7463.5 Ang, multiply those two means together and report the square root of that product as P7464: 160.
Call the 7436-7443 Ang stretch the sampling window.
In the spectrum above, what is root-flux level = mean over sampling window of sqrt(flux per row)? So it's 13.1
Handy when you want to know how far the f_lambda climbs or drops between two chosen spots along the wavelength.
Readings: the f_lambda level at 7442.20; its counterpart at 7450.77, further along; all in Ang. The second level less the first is -18.8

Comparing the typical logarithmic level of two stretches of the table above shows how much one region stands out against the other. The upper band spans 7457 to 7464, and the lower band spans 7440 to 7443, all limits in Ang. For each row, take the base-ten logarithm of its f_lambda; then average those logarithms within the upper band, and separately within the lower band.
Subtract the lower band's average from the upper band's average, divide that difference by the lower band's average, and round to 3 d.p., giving -0.017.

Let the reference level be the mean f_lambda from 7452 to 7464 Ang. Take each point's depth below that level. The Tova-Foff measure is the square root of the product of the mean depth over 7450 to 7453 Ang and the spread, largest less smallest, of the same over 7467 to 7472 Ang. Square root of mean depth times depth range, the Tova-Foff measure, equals 3.3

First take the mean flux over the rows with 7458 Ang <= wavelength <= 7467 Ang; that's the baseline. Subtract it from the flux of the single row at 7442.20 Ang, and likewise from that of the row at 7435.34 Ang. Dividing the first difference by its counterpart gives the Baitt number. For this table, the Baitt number 1.8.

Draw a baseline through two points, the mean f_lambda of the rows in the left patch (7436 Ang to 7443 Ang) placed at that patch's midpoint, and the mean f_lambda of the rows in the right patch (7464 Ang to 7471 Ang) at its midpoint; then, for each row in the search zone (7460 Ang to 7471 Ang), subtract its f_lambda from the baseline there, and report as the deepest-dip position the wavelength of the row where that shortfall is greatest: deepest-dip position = 7462.79 Ang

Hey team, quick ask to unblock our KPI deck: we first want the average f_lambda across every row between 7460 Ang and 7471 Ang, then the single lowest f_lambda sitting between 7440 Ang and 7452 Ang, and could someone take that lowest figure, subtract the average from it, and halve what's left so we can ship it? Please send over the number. -6.9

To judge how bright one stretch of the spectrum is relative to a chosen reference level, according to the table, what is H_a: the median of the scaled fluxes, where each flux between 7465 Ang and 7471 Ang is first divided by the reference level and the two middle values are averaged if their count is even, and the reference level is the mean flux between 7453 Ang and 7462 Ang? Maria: 1.02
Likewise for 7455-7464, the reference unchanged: 1.00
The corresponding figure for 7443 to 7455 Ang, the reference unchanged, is 0.98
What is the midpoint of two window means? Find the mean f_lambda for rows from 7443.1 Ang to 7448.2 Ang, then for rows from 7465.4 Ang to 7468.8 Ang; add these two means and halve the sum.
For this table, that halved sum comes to 163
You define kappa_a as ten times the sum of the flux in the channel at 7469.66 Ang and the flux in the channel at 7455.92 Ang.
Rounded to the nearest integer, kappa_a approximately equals 3250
